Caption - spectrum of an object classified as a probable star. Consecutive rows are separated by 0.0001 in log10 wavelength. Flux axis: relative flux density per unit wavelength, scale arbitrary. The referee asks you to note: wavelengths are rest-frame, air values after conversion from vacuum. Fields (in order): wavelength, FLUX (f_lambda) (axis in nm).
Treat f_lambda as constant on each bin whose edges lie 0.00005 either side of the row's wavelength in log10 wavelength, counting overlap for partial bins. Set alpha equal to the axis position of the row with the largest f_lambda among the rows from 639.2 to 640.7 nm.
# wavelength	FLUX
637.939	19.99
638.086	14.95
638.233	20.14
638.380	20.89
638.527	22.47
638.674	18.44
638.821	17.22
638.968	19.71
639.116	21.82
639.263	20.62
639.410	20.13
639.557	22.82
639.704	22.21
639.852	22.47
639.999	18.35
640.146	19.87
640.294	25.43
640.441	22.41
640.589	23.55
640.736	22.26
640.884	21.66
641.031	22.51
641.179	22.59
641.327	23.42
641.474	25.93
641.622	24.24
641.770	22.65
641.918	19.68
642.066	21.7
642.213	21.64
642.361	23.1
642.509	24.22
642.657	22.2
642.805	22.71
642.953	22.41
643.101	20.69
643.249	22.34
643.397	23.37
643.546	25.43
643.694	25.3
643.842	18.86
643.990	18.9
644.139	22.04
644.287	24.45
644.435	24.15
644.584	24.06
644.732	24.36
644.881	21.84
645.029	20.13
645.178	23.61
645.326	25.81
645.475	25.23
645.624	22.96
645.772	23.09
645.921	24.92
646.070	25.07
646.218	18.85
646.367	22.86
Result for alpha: 640.294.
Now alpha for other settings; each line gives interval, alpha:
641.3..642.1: 641.474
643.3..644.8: 643.546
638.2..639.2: 638.527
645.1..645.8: 645.326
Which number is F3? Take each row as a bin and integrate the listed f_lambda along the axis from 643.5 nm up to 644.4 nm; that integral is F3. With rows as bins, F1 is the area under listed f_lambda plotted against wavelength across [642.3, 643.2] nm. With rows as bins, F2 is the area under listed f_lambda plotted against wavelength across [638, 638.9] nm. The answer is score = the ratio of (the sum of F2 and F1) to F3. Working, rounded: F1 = 20.3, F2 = 17.1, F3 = 20.2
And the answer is 1.85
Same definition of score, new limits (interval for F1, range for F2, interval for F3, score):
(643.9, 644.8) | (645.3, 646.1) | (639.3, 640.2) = 2.12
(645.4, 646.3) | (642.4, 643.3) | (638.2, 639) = 2.60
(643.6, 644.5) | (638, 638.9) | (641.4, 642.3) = 1.83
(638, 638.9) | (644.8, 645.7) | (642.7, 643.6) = 1.86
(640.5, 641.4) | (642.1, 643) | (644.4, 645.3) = 1.96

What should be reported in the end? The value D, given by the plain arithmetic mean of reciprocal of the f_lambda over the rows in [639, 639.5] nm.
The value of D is 0.0480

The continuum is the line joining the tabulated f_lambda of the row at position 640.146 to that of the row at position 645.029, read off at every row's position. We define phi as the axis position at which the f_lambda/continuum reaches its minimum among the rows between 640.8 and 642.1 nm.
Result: 641.918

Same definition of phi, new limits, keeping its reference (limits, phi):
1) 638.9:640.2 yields 639.999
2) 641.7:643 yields 641.918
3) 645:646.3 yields 646.218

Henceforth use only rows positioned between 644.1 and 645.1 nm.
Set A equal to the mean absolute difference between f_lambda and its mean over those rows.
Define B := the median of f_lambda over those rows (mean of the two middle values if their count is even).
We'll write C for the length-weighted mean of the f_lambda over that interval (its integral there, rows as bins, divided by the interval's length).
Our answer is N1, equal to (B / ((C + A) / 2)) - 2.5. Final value -0.54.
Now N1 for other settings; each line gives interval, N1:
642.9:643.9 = -0.67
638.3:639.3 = -0.59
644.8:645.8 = -0.63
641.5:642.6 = -0.60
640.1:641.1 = -0.61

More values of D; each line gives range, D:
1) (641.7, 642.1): 0.0470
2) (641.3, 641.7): 0.0408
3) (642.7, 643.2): 0.0457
